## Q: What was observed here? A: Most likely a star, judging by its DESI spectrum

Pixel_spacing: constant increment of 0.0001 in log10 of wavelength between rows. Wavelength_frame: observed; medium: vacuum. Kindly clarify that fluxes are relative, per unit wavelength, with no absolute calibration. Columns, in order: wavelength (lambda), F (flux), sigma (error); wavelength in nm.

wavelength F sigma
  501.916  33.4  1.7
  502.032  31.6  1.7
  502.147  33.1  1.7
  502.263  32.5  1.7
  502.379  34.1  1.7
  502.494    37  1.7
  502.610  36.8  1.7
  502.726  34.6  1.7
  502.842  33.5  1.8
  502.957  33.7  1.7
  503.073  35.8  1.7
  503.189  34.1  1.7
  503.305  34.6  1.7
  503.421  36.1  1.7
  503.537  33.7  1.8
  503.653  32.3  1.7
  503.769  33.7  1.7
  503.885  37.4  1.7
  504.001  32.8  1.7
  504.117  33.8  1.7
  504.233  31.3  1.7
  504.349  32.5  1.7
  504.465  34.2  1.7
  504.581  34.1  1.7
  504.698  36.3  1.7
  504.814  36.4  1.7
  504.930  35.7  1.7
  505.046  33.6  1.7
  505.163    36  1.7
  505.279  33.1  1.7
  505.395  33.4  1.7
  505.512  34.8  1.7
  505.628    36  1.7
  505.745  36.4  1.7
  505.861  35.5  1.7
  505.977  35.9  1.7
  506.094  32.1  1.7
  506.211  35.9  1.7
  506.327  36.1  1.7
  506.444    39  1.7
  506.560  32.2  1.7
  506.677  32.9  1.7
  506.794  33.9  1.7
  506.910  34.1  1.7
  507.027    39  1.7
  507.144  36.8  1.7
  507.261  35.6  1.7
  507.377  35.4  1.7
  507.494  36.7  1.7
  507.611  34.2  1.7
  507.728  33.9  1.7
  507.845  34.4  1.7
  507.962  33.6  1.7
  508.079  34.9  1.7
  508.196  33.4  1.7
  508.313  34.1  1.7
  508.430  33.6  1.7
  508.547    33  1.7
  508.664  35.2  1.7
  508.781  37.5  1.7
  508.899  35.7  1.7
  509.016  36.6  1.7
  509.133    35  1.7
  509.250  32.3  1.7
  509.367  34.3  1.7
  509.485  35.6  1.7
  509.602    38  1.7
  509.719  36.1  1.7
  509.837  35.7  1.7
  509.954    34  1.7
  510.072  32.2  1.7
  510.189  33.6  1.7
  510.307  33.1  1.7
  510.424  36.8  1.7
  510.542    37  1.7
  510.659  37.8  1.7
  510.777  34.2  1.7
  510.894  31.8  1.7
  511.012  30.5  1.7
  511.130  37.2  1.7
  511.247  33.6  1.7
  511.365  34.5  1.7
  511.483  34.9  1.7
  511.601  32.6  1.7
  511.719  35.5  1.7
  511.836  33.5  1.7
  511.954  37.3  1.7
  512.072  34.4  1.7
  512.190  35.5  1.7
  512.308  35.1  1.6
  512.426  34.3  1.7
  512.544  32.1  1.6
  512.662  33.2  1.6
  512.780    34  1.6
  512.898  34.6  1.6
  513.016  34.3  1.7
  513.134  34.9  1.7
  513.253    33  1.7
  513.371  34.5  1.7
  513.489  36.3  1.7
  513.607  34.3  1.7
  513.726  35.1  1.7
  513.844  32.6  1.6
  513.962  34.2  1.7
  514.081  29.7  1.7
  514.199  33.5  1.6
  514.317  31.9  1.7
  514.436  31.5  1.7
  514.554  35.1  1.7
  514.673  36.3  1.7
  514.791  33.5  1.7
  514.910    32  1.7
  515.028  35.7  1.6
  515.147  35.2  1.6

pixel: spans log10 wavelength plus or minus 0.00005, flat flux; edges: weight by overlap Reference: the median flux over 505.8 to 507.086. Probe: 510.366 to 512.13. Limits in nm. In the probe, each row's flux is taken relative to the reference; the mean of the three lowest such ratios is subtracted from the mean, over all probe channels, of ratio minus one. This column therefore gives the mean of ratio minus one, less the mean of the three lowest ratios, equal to -0.912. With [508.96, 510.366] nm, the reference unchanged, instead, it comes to -0.939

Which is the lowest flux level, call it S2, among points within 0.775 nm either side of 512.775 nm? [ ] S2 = 32.1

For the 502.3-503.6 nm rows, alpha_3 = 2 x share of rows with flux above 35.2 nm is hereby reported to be 0.7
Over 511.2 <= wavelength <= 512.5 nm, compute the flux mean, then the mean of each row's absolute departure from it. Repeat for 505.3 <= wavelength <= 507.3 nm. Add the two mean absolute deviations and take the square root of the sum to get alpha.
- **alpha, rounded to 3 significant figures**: 1.58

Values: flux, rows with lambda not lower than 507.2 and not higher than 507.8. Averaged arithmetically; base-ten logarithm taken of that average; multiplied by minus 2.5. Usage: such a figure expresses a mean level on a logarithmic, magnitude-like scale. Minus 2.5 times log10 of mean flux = -3.87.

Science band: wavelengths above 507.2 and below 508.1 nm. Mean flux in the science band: 34.8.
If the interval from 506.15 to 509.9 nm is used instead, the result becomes 35.1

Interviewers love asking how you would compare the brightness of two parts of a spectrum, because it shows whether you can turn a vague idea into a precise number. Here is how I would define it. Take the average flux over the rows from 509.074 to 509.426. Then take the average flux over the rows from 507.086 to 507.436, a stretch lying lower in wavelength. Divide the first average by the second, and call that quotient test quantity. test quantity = 0.942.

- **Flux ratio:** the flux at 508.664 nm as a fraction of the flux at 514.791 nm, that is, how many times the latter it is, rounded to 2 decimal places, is 1.05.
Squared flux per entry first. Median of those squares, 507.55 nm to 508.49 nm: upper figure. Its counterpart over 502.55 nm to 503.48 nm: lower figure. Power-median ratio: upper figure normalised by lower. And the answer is 0.97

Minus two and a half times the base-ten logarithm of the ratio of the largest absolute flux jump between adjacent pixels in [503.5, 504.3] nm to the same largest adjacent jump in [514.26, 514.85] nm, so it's -0.27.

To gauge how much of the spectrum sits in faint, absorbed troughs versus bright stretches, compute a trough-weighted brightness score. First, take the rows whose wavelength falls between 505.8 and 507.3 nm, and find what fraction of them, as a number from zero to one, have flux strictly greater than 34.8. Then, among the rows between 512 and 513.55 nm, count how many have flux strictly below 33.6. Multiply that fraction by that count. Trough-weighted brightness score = 1.85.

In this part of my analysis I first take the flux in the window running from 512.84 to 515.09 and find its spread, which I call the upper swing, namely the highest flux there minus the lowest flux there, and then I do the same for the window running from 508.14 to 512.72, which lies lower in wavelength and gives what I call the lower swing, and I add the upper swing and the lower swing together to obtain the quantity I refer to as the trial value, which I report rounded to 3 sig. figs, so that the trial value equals 14.1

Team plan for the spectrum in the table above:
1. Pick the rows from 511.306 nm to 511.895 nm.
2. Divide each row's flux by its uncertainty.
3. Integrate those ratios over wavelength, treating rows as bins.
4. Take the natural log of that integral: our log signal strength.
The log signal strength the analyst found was 2.47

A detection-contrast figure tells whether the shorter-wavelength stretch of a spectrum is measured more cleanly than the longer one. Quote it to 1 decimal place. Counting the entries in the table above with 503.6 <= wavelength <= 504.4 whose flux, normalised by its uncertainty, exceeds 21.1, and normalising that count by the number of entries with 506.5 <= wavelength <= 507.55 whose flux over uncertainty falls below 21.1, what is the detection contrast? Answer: 0.2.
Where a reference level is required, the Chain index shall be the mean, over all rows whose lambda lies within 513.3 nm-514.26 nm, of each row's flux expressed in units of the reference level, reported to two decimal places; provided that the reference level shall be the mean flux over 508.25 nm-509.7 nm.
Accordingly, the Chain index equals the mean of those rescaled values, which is 0.96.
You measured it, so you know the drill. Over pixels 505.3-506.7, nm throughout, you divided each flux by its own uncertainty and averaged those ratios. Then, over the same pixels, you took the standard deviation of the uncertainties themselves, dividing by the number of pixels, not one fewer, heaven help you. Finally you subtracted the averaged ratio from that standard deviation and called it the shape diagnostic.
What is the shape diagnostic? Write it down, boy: -20.6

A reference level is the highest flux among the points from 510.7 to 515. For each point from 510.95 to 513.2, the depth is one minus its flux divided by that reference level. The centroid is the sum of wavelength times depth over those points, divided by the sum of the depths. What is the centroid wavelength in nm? 512.06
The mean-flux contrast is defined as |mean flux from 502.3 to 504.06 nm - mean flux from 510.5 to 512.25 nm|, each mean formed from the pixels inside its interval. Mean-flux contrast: 0.0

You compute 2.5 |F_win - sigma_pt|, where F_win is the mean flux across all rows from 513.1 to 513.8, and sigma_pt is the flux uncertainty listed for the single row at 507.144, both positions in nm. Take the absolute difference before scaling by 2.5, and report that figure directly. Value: 82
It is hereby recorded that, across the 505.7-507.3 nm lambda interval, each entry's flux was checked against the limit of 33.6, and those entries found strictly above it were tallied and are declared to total 11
